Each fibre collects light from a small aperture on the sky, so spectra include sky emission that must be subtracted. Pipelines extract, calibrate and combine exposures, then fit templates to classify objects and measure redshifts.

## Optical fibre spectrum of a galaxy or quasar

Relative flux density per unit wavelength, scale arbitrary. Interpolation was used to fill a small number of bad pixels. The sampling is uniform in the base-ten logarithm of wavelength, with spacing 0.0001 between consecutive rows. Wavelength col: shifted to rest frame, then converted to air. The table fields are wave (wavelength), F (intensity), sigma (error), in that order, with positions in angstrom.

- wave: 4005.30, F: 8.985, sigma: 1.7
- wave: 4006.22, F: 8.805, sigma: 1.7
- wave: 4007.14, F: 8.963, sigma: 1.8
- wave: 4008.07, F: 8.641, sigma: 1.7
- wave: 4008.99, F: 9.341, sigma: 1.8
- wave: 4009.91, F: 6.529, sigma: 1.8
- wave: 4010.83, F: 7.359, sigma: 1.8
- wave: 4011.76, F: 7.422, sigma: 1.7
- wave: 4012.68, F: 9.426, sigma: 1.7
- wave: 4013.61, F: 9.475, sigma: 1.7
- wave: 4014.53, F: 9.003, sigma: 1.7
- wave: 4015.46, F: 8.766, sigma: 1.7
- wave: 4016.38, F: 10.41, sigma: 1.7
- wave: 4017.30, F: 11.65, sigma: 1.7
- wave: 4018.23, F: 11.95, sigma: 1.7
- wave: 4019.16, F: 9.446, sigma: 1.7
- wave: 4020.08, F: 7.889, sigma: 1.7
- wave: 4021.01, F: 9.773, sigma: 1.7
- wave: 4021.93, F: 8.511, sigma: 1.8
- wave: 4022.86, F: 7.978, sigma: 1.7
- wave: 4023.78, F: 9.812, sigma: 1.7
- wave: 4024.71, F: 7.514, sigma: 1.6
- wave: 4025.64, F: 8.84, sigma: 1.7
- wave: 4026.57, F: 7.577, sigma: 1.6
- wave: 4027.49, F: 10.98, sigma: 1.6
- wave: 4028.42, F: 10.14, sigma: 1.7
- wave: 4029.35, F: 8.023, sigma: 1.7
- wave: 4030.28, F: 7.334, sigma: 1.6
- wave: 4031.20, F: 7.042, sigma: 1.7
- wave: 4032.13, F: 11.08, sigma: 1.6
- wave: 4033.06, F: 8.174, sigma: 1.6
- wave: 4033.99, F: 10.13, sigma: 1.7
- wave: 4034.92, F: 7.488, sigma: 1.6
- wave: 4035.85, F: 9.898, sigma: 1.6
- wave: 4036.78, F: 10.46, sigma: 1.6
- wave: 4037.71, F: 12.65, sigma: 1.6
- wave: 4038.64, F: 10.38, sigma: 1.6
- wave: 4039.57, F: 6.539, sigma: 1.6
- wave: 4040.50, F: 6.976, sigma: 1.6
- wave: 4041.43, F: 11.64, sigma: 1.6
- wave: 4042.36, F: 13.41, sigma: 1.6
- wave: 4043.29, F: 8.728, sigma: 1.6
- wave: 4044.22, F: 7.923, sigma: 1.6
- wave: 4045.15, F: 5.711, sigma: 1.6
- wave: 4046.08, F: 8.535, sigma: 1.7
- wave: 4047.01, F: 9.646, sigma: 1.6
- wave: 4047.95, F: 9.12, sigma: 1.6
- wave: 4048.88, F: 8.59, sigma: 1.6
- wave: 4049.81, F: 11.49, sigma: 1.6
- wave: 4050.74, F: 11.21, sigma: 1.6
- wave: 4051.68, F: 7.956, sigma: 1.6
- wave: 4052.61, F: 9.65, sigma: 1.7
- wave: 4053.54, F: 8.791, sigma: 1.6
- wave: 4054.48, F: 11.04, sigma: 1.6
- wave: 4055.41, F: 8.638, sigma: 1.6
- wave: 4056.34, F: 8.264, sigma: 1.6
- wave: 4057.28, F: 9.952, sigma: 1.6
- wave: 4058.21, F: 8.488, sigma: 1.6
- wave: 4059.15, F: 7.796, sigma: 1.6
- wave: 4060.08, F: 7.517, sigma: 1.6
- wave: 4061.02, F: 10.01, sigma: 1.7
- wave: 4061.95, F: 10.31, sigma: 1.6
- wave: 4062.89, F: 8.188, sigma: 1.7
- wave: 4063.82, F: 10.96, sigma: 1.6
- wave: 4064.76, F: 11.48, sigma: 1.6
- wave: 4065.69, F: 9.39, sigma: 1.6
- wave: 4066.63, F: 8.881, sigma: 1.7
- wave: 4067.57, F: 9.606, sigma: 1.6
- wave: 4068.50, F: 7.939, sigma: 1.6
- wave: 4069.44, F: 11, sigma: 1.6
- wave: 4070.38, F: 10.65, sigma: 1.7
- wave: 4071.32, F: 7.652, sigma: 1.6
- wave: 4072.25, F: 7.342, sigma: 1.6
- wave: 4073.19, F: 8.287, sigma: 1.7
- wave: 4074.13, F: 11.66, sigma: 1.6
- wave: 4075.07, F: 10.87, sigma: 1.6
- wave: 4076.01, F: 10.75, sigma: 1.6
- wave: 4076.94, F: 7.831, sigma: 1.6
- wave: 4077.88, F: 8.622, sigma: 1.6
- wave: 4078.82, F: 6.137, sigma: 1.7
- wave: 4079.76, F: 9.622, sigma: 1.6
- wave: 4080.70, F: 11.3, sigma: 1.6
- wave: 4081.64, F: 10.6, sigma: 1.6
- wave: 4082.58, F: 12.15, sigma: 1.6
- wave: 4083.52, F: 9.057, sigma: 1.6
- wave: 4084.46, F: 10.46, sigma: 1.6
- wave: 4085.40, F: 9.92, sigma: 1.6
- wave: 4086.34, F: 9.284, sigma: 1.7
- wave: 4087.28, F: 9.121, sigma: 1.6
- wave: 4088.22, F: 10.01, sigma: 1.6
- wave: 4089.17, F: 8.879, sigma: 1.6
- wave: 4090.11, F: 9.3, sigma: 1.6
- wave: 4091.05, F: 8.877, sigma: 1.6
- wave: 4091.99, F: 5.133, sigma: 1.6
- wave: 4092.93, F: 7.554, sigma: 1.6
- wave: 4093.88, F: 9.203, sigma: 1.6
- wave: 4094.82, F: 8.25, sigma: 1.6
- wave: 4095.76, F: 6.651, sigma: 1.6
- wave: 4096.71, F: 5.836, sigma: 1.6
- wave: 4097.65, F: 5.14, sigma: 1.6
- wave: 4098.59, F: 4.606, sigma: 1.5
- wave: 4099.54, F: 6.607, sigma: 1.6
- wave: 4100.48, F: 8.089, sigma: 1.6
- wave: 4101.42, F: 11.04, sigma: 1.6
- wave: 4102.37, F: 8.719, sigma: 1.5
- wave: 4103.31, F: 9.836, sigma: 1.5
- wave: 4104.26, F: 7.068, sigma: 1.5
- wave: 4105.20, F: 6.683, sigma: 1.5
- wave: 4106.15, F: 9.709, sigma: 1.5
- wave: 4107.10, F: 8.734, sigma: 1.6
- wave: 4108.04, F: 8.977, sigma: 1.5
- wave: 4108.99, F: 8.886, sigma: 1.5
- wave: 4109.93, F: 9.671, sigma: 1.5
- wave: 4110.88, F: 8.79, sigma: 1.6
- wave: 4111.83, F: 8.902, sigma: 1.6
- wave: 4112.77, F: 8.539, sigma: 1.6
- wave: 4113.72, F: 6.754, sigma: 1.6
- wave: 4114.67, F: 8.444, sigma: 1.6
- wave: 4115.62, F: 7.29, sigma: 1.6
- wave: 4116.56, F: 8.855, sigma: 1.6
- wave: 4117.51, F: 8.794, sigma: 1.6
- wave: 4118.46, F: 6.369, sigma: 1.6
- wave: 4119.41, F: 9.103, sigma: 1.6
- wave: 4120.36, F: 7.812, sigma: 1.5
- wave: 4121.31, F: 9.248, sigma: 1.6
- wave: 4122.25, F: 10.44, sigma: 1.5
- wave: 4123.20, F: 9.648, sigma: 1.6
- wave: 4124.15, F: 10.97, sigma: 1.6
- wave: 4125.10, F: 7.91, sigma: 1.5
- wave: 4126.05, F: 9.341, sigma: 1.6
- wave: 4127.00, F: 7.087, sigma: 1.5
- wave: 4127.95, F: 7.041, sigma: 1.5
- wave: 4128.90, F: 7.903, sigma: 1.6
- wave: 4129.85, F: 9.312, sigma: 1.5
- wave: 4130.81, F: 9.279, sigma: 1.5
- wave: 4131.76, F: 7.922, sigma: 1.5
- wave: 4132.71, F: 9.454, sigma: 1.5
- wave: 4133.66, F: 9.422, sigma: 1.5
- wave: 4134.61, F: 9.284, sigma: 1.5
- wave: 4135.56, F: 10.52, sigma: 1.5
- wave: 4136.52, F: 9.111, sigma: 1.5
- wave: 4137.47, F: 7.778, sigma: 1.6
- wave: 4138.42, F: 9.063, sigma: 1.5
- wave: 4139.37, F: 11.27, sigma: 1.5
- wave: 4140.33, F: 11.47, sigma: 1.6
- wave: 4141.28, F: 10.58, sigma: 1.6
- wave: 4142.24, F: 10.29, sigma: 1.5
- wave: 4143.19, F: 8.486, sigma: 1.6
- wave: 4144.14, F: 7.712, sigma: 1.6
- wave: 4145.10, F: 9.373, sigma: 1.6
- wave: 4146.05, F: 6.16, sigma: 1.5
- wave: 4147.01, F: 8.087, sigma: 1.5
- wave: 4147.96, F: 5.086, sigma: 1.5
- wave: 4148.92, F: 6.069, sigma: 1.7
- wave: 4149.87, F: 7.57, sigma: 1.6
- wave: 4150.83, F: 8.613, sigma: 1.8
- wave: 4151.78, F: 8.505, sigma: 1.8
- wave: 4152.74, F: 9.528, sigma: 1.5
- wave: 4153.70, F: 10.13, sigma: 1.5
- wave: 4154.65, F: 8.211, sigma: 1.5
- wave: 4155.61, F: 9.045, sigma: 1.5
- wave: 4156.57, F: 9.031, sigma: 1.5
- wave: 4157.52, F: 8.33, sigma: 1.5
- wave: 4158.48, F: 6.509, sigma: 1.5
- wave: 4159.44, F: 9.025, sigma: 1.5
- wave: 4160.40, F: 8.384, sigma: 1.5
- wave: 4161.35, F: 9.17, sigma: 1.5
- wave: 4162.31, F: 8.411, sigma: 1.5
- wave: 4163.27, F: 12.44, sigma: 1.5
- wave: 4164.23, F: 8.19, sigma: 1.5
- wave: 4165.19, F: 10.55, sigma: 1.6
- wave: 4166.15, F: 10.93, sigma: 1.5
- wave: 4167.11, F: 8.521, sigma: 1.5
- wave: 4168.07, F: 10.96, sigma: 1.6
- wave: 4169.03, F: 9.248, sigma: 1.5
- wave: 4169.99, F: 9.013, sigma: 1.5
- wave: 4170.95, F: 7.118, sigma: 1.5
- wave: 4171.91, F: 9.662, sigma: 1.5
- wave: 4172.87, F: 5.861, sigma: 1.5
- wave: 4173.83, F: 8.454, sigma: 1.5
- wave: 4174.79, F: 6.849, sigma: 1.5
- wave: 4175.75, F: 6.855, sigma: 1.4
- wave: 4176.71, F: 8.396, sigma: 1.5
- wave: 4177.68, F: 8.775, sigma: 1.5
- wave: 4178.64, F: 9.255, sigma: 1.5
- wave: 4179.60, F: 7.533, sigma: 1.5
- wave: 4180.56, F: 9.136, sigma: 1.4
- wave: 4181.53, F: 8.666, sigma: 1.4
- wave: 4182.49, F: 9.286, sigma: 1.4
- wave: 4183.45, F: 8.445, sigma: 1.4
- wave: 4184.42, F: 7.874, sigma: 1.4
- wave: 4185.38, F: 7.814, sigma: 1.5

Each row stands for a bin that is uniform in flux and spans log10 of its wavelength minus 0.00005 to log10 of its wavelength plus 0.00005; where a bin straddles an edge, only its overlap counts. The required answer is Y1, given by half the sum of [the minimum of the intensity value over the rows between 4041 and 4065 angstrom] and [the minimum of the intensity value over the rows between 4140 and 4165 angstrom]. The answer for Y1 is 5.4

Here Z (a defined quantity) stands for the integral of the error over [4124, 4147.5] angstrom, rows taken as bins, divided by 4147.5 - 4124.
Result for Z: 1.54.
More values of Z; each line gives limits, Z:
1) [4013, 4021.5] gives 1.70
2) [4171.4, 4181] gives 1.48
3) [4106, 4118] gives 1.57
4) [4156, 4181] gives 1.50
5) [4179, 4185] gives 1.42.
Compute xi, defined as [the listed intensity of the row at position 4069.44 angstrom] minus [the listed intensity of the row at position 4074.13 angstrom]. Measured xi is -0.7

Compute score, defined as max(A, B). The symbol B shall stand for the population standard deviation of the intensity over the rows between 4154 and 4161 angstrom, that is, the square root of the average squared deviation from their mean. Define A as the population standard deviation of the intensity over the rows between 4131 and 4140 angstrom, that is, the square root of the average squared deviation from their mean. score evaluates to 1.0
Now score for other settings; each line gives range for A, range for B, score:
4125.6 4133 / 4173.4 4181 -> 1.0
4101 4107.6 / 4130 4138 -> 1.4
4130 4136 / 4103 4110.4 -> 1.1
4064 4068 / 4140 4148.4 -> 2.0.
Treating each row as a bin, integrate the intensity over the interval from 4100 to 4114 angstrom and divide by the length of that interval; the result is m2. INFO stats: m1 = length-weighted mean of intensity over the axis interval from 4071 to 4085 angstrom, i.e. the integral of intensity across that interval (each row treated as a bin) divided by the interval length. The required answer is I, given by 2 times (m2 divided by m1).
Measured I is 1.83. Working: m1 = 9.52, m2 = 8.7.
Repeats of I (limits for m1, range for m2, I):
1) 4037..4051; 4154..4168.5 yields 1.93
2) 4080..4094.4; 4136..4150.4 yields 1.82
